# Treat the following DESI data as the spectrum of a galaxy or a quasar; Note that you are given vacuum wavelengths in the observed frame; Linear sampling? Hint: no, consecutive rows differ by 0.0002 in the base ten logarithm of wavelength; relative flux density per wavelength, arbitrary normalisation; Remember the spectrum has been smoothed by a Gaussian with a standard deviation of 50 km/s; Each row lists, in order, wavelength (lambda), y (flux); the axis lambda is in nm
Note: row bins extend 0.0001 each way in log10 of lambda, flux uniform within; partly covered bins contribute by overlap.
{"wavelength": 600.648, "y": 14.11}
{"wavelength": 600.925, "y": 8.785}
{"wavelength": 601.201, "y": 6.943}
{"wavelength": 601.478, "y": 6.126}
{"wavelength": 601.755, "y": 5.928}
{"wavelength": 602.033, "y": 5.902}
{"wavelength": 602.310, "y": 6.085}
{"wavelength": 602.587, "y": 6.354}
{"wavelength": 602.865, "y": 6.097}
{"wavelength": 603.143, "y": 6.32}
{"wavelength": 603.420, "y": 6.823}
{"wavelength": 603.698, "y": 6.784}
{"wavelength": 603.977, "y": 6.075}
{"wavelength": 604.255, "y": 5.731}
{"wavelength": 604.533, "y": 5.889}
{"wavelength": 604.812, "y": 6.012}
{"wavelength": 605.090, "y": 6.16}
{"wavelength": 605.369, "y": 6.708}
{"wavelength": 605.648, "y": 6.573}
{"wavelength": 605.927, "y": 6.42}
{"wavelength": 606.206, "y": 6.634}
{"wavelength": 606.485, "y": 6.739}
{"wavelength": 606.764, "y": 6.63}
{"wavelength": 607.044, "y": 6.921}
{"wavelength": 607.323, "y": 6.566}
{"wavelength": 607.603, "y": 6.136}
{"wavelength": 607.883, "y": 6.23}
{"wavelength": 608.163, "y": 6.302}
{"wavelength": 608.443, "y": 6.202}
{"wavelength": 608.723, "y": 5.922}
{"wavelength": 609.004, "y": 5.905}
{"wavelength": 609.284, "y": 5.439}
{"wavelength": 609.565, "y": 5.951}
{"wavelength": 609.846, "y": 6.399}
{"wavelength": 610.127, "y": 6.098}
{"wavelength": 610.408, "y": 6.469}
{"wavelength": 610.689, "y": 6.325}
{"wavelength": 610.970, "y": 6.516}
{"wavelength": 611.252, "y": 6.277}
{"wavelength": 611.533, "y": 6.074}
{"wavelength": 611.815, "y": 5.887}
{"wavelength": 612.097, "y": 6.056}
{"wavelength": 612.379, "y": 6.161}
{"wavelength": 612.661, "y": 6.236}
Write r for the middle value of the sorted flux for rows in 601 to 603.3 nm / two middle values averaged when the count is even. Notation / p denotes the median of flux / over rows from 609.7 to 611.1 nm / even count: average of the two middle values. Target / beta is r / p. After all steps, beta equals 0.96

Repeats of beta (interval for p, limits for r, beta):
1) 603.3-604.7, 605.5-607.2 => 1.09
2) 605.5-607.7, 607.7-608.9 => 0.94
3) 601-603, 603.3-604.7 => 1.00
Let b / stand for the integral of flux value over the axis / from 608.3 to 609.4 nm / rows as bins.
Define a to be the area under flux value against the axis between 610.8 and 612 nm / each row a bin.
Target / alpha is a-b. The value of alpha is 1.0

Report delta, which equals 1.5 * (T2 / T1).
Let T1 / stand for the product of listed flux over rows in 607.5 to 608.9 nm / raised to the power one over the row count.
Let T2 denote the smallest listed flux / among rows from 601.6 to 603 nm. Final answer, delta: 1.44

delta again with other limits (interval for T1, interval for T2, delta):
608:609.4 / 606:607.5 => 1.66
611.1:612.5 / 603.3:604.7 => 1.41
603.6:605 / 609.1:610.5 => 1.34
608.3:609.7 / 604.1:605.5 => 1.46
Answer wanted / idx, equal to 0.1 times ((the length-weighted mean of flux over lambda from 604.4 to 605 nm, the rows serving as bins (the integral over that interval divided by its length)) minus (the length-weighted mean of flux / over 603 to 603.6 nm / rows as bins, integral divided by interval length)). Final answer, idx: -0.06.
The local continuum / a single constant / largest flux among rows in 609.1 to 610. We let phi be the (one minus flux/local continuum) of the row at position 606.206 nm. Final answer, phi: -0.04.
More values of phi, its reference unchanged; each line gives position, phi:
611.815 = 0.08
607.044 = -0.08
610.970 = -0.02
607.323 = -0.03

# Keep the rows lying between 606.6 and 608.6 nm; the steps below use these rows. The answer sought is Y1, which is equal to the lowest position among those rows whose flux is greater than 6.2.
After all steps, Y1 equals 606.764 nm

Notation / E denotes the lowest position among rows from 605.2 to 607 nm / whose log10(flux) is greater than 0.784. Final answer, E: 605.369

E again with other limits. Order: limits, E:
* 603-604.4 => 603.143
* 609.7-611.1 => 609.846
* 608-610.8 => 608.163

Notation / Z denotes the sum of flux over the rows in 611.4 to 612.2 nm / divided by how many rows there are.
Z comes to 6.01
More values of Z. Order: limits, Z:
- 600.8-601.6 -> 7.28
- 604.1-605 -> 5.88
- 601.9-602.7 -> 6.11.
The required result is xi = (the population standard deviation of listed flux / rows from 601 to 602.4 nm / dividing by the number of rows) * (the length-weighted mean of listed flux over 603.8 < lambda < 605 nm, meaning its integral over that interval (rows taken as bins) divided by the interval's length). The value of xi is 2.3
